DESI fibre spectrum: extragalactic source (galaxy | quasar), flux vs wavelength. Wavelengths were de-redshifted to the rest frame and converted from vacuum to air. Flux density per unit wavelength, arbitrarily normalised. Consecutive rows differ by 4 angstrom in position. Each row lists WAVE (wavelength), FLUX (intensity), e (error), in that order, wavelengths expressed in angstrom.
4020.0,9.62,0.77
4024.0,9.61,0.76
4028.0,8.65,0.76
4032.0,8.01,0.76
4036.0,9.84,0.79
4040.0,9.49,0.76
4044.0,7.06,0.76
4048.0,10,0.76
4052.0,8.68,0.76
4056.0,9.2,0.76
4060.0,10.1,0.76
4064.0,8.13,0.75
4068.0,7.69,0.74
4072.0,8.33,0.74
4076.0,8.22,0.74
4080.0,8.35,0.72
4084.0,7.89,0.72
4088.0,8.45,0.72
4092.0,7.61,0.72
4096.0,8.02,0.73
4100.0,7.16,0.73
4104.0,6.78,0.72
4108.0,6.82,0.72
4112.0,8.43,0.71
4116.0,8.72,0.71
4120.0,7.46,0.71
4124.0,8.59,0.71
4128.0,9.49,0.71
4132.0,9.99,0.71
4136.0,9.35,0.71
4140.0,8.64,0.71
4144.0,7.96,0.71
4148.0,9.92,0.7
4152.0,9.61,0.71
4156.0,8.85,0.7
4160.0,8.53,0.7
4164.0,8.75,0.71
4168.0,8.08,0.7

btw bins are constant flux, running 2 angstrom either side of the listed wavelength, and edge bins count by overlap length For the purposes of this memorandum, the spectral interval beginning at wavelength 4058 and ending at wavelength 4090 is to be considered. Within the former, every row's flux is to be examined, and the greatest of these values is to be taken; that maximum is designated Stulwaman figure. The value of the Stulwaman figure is 10.1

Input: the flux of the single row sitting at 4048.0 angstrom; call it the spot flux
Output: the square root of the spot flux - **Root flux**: 3.16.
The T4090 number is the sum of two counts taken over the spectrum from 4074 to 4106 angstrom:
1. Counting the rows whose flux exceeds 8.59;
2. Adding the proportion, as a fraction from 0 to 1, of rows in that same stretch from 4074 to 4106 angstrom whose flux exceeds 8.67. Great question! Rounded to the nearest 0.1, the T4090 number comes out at 0.0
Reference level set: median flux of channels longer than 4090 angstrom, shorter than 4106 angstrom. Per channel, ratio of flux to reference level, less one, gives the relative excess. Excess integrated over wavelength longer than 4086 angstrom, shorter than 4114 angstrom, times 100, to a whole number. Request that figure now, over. 85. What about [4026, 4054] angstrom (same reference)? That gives 544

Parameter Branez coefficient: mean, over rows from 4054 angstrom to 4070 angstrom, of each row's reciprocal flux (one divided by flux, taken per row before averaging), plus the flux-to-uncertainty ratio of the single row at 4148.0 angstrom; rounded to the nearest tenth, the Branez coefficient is 14.3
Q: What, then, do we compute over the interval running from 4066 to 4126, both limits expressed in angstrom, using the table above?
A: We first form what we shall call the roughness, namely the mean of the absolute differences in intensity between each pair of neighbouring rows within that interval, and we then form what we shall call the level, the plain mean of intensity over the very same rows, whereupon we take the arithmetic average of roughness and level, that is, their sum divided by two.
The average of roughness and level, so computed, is 4.3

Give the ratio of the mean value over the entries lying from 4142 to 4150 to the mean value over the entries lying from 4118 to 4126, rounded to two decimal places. 1.11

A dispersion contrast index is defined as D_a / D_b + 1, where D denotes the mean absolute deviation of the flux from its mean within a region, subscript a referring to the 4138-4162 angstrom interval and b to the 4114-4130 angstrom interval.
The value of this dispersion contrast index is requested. 2.02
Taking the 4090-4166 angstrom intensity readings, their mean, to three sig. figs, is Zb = 8.46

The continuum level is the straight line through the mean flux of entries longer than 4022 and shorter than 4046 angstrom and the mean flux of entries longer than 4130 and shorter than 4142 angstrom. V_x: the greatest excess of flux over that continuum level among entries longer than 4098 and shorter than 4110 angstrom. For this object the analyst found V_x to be -1.97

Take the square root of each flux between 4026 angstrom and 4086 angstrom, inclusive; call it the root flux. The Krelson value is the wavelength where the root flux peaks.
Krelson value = 4060.0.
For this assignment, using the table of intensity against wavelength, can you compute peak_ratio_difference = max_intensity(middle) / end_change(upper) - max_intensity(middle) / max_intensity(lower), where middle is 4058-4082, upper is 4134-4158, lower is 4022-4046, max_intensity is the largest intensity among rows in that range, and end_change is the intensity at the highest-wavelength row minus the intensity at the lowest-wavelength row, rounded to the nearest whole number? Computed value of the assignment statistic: -21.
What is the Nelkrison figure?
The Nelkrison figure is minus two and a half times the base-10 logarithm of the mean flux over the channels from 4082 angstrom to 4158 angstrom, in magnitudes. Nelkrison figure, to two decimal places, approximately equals -2.31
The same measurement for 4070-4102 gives -2.26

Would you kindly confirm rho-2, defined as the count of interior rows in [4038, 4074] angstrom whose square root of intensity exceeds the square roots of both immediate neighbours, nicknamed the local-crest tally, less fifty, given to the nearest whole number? -48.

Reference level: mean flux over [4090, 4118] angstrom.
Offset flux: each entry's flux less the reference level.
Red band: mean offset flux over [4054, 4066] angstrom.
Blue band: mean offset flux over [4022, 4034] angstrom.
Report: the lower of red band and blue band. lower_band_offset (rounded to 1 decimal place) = 1.1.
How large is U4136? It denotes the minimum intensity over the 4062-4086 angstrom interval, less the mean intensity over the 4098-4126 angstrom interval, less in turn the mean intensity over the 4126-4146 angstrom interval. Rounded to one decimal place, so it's -9.1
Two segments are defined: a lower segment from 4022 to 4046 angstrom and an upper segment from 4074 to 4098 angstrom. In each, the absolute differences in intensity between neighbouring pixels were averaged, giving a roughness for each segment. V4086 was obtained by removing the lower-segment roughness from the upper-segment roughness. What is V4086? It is -0.76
